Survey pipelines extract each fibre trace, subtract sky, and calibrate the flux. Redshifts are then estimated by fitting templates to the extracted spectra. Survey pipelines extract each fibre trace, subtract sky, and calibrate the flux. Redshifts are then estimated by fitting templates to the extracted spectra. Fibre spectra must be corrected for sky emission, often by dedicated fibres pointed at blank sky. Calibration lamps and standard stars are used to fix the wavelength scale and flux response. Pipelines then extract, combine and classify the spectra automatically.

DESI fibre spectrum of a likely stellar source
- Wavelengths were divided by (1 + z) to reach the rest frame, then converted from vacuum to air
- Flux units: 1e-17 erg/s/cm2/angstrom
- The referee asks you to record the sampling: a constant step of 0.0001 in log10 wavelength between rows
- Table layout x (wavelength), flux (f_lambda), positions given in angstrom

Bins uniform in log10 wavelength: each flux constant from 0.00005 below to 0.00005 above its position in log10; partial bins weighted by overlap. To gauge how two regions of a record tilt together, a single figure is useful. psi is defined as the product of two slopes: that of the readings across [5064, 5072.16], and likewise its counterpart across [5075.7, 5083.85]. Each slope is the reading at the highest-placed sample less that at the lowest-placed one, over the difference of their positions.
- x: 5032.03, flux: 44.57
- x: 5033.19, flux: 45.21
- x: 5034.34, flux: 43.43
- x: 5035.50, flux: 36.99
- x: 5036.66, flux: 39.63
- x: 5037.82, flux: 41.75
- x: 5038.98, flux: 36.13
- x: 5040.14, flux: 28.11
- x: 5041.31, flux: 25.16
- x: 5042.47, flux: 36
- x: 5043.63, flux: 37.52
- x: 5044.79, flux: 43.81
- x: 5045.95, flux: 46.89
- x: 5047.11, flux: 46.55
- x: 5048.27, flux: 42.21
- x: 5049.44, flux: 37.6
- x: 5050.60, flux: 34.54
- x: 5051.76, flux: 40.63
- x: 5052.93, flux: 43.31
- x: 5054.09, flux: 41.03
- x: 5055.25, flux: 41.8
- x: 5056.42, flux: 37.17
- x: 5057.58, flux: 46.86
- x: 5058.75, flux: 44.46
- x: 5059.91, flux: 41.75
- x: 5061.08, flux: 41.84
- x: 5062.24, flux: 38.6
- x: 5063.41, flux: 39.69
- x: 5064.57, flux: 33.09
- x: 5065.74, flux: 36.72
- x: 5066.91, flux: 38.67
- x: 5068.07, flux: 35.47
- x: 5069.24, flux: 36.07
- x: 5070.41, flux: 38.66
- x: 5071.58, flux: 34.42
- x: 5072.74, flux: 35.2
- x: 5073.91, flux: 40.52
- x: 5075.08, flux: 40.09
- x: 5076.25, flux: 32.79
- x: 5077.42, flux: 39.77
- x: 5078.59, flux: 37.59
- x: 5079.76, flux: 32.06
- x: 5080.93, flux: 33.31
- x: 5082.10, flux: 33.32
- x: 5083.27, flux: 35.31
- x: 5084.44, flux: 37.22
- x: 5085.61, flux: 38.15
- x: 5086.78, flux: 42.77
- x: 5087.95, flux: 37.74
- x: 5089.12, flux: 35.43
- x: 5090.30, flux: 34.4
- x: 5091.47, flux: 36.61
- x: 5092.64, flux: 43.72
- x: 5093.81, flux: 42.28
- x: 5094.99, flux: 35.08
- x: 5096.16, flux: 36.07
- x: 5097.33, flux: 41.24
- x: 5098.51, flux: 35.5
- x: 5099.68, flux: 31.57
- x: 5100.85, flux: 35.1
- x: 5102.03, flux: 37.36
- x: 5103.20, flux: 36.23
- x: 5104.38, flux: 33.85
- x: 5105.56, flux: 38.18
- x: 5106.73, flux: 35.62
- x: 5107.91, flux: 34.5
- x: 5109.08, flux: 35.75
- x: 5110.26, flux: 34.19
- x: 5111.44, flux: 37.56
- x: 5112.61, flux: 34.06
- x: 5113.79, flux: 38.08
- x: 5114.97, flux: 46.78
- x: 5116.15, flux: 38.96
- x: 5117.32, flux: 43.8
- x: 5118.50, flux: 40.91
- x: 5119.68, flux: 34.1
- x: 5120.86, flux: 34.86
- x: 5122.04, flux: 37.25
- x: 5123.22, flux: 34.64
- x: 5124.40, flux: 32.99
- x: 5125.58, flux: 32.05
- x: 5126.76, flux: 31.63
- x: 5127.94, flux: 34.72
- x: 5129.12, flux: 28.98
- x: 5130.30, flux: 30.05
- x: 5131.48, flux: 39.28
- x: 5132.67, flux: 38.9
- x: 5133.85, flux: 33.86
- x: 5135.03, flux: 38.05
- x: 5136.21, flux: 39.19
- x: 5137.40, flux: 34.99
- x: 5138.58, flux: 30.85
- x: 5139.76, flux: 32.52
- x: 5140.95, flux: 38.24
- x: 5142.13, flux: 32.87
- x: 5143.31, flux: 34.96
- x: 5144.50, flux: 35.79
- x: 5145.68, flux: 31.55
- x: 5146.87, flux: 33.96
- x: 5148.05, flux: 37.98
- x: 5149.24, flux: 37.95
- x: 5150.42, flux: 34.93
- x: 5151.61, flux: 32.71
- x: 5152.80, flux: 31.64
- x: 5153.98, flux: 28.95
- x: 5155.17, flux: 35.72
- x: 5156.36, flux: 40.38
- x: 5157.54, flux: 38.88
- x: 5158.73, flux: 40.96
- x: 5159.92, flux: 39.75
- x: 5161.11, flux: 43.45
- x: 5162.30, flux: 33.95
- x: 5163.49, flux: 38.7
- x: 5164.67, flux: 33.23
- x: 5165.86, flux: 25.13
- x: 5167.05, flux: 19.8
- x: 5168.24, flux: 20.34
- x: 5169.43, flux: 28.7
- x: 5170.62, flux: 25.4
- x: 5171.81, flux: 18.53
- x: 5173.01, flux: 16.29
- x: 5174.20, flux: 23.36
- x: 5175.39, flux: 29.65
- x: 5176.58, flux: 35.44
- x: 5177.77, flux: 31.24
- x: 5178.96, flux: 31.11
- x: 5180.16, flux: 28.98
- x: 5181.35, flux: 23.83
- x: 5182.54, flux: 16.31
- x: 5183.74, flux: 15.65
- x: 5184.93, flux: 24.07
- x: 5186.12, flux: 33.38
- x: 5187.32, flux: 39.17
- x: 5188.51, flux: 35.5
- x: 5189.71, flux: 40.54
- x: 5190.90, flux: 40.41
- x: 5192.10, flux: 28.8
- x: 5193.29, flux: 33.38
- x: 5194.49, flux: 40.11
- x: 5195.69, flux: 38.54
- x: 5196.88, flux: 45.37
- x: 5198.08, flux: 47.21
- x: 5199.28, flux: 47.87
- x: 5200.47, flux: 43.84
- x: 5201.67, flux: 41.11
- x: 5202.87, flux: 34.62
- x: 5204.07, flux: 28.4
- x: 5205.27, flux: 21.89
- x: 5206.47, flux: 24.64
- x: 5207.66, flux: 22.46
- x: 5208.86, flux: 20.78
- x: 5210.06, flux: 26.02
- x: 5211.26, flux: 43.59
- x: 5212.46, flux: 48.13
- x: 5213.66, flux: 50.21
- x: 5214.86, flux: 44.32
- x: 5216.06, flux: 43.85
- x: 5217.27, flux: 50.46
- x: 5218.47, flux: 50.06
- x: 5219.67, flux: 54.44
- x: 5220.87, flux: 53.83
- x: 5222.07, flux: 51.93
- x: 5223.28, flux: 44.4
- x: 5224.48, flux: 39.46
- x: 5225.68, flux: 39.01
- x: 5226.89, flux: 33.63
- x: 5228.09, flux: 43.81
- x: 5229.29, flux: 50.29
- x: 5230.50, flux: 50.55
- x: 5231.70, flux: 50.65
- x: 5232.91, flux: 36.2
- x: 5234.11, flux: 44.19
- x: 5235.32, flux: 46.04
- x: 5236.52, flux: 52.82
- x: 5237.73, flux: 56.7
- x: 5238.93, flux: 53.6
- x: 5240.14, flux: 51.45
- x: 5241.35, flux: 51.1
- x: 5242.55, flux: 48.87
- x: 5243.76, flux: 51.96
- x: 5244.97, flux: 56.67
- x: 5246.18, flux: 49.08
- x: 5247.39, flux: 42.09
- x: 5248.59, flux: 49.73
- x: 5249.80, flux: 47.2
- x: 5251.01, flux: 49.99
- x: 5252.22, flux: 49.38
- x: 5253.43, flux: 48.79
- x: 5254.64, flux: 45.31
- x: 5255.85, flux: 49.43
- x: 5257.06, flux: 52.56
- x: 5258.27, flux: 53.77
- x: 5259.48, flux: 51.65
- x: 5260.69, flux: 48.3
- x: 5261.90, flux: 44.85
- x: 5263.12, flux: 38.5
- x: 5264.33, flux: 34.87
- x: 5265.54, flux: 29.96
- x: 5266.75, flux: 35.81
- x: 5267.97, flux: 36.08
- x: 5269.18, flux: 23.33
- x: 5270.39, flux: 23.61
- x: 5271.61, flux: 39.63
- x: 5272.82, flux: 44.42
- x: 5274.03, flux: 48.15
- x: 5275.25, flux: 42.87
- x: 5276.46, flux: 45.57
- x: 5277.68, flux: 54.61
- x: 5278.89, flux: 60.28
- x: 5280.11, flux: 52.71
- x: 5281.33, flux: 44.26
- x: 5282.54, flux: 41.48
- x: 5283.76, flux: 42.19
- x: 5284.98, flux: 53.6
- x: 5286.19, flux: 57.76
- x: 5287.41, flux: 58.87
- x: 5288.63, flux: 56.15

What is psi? 0.07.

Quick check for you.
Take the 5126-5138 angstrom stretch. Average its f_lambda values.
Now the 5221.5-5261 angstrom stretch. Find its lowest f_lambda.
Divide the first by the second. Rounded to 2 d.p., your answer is 1.04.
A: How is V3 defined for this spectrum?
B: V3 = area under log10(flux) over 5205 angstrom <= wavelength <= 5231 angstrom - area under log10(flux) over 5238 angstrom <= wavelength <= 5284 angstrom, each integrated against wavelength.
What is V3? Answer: -34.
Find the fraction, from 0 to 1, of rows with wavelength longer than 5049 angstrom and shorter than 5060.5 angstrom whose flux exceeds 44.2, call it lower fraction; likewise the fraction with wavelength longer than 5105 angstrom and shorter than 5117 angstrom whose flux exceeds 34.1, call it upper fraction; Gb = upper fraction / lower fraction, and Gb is 4.5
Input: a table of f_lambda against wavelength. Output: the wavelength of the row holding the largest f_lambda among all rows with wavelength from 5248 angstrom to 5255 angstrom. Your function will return 5251.01 angstrom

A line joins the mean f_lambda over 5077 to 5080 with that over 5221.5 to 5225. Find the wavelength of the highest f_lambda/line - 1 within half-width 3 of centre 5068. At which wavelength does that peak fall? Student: 5066.91 angstrom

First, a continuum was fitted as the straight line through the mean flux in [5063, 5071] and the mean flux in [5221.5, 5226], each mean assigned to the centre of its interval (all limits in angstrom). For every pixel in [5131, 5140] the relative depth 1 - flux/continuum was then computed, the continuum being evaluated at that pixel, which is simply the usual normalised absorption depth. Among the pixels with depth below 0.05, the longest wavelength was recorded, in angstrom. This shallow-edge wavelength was 5136.21 angstrom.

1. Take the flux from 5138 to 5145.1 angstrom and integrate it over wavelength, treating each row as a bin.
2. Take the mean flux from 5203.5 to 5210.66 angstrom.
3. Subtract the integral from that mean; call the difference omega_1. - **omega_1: -219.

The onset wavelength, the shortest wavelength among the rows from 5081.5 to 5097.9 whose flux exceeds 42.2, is 5086.78 angstrom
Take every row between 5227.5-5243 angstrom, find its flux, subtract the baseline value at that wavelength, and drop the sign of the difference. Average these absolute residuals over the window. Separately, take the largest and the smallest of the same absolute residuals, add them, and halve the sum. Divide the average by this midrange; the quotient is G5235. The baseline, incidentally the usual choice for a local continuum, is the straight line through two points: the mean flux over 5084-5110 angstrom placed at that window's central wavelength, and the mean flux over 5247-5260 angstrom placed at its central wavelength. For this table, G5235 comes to 0.72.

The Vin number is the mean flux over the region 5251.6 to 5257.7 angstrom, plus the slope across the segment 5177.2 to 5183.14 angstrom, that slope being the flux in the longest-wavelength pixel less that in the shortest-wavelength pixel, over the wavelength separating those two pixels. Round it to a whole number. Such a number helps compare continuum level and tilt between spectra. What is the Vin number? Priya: 46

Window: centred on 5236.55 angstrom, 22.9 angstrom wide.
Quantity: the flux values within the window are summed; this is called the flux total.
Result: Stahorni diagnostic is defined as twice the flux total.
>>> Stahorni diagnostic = 1817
